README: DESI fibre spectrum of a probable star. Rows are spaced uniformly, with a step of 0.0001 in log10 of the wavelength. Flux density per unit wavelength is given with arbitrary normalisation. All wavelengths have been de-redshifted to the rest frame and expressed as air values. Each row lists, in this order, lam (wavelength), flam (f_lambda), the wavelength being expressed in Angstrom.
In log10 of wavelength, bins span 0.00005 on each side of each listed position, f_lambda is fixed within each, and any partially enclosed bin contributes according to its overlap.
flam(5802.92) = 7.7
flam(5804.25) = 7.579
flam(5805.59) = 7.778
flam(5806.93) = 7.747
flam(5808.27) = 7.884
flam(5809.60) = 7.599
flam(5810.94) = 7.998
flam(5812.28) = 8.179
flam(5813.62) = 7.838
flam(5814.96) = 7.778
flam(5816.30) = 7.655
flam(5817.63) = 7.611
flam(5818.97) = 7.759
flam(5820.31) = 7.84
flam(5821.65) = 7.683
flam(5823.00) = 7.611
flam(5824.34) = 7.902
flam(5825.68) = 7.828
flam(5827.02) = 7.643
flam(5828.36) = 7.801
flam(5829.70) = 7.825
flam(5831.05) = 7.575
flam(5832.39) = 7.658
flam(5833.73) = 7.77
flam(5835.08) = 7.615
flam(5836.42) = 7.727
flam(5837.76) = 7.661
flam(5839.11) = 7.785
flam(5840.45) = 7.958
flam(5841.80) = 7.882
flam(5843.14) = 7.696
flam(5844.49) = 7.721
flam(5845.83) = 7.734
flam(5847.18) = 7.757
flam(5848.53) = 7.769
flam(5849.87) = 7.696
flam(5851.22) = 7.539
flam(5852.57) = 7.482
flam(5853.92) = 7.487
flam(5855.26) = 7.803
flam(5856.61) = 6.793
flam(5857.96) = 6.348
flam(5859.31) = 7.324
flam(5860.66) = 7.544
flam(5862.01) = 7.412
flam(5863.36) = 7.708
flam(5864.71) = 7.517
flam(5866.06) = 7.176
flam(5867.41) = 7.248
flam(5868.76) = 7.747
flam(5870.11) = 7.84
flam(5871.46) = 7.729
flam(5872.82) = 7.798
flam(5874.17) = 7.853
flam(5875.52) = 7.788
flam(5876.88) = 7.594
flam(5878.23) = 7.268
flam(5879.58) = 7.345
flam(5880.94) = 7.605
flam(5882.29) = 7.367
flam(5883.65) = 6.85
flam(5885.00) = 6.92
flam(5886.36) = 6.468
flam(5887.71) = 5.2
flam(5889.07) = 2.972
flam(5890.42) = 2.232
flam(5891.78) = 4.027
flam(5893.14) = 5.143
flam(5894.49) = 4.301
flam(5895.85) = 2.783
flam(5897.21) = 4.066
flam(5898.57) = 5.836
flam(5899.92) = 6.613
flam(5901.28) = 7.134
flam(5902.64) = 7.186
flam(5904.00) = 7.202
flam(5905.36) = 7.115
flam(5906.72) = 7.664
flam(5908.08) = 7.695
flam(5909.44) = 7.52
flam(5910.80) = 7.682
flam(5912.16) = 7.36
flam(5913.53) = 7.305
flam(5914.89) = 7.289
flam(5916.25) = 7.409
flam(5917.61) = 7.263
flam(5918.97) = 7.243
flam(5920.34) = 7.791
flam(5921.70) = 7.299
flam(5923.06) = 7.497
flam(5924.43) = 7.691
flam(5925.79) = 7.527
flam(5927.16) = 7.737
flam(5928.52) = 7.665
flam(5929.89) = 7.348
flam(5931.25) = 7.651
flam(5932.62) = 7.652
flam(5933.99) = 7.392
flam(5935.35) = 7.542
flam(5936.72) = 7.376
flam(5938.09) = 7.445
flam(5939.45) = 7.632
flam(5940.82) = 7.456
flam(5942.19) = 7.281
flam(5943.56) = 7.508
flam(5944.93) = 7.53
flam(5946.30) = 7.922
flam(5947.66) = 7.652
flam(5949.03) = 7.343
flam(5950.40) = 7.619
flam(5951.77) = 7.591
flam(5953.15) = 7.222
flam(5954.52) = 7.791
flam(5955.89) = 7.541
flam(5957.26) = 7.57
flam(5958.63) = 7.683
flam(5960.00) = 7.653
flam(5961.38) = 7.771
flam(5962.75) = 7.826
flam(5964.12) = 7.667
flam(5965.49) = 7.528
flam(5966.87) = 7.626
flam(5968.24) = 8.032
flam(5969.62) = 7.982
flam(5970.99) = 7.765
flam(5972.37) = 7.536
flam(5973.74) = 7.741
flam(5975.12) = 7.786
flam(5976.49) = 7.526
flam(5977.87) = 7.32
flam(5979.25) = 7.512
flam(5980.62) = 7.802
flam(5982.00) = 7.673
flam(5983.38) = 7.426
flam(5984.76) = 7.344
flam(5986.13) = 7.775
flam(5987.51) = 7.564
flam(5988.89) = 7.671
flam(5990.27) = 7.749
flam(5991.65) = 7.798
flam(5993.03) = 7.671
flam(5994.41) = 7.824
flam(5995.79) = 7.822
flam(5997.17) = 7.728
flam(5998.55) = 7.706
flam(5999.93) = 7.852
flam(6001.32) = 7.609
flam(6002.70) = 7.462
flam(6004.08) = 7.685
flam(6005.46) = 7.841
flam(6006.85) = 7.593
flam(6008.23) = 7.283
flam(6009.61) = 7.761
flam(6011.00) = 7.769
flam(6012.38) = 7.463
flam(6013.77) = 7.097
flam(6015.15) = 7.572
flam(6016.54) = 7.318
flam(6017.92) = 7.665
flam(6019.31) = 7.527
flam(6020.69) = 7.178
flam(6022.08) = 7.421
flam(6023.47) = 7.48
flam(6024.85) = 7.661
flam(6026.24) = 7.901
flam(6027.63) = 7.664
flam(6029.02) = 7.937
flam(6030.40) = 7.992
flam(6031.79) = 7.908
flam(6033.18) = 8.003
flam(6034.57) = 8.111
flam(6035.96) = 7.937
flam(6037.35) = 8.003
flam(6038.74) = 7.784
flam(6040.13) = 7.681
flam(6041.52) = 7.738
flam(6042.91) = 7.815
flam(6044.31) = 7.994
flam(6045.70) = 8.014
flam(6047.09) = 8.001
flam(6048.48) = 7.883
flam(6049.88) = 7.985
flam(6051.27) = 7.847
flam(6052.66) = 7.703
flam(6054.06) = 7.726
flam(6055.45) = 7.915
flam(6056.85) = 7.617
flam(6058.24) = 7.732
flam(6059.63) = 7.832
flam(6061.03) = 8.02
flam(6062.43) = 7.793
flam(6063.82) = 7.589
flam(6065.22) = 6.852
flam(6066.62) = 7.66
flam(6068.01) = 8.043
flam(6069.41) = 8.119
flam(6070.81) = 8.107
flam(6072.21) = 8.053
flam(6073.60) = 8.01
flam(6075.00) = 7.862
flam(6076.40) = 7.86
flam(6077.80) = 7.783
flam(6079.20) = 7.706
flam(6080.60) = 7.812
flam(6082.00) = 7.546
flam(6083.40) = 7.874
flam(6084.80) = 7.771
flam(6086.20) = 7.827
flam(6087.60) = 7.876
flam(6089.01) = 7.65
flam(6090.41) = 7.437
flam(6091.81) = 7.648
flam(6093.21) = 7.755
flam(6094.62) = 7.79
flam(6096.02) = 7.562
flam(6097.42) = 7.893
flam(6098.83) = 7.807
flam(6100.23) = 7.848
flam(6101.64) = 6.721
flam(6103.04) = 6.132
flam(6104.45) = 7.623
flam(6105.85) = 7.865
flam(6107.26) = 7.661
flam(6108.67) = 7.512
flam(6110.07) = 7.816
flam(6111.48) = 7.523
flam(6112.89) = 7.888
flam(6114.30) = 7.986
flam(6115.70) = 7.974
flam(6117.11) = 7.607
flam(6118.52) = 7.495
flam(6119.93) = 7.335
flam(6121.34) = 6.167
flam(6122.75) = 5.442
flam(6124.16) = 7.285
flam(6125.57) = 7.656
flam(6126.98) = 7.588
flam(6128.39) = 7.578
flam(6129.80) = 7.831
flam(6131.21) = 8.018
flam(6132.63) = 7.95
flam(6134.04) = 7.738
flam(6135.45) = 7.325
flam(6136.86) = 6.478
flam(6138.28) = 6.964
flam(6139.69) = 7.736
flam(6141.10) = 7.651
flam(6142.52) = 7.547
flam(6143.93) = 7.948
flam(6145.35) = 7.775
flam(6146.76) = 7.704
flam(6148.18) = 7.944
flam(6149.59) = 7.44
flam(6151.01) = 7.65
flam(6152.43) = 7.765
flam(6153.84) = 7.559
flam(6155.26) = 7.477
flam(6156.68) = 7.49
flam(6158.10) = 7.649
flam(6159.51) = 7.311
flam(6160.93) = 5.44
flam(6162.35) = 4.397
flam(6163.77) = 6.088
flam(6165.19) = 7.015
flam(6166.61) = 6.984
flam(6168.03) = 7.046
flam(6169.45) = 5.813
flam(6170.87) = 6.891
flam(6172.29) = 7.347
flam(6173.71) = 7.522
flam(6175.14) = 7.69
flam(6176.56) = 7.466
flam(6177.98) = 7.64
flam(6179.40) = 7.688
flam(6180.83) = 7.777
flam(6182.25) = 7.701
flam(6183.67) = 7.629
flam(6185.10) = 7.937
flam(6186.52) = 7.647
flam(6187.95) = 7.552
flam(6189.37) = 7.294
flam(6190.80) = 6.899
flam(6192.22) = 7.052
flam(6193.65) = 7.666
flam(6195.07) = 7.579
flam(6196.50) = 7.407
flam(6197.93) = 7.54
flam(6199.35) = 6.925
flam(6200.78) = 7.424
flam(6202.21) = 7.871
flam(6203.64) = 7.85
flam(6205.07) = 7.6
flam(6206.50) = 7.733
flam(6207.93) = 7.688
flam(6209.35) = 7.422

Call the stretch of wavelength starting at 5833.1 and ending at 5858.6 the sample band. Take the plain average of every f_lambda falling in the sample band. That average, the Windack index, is 7.59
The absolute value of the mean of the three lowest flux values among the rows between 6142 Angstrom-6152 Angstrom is 7.55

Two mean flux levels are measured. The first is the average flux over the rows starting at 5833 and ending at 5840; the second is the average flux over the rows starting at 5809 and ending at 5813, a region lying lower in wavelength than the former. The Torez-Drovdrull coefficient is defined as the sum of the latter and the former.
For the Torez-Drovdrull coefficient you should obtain 15.6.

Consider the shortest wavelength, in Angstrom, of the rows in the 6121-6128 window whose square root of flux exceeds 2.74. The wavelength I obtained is 6125.57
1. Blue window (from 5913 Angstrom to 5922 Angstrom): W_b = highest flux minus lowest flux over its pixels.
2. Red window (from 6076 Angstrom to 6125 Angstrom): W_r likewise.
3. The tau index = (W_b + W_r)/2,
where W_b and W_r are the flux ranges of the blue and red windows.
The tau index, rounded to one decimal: 1.5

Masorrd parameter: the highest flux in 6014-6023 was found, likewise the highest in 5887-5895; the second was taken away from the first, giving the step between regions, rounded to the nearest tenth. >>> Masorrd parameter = 2.5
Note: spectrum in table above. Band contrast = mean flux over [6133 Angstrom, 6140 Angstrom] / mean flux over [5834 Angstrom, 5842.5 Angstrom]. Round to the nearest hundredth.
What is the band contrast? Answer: 0.93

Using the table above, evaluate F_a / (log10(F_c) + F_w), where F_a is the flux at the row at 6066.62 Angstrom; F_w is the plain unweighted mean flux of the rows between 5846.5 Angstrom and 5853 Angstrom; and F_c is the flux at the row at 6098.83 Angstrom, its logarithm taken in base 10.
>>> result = 0.897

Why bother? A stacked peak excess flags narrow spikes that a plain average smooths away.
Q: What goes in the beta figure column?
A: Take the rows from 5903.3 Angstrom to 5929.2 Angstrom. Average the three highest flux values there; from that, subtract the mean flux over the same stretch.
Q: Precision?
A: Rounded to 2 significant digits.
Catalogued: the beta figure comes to 0.27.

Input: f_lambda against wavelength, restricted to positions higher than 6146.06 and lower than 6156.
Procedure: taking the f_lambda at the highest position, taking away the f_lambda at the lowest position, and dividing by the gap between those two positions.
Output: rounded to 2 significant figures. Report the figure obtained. -0.027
